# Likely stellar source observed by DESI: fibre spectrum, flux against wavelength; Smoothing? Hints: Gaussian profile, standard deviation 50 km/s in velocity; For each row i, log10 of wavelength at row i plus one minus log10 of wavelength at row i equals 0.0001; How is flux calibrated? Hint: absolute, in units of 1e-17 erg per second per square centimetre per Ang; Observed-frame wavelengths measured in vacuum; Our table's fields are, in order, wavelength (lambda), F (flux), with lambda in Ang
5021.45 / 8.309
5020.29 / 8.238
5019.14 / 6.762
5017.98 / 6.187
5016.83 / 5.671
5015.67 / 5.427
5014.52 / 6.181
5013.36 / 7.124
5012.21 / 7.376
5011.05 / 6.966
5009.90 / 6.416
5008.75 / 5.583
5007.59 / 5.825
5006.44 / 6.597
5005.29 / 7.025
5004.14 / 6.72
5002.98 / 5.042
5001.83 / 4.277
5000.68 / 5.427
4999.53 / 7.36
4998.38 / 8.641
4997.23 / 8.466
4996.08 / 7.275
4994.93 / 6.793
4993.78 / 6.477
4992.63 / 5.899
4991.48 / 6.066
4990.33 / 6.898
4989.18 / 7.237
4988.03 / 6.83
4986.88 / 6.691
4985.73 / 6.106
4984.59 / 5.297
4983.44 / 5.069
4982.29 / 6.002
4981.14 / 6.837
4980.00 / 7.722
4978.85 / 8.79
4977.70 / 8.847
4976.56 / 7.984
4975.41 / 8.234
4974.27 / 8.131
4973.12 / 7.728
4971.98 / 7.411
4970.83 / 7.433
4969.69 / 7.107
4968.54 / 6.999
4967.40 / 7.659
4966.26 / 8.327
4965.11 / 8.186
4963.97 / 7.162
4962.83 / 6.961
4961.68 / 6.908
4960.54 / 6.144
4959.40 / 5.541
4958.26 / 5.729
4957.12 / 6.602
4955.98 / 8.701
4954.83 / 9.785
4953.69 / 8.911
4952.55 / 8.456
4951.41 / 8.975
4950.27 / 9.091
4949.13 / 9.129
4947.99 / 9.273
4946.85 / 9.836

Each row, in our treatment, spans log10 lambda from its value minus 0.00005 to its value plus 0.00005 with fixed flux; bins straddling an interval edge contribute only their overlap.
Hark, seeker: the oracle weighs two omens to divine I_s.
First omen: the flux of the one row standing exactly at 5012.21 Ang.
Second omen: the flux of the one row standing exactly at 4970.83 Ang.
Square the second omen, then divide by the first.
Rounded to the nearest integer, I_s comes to 7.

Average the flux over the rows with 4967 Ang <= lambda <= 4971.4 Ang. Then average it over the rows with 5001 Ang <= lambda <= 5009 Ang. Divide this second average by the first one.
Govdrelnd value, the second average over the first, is 0.80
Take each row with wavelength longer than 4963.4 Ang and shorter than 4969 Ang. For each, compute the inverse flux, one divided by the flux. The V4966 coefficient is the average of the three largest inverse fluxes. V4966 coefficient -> 0.14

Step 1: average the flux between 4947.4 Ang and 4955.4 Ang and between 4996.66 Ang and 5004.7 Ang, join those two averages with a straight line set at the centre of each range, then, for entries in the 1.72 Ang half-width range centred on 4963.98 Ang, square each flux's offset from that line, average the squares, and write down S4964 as 1.35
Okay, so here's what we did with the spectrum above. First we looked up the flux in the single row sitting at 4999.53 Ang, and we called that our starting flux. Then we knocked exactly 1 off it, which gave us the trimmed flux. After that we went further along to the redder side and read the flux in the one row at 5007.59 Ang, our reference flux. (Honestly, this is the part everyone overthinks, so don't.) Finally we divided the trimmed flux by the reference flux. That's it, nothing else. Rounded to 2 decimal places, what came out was 1.09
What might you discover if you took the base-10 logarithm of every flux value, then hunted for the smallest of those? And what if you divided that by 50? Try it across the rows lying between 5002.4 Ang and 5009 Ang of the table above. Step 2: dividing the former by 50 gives 0.0141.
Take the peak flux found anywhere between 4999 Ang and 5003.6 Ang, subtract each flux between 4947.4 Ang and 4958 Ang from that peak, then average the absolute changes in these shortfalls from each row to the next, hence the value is 0.67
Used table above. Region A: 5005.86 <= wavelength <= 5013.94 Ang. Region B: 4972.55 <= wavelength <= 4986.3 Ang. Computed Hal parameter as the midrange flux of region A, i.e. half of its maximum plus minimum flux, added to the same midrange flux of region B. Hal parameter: 13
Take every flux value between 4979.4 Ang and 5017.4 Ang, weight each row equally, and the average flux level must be 6.5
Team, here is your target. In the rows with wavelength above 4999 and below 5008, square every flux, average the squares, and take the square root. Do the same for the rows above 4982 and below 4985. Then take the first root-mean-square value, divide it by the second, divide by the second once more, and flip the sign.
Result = -0.204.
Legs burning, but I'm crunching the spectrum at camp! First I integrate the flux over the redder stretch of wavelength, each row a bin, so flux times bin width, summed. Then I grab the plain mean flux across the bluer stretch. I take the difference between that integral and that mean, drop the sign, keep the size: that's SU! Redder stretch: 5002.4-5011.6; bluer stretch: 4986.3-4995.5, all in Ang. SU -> 51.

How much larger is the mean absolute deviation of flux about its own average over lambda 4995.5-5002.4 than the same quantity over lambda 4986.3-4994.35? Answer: 0.99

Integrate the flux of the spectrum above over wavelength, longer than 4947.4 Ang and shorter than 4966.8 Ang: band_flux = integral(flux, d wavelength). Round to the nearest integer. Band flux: 153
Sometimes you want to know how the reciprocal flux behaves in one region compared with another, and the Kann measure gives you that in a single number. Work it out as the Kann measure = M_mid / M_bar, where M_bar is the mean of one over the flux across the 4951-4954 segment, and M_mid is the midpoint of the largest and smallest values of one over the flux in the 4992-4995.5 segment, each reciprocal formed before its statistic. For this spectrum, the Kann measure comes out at 1.39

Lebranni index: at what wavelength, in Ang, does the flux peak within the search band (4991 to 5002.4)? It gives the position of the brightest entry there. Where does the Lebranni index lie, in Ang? 4998.38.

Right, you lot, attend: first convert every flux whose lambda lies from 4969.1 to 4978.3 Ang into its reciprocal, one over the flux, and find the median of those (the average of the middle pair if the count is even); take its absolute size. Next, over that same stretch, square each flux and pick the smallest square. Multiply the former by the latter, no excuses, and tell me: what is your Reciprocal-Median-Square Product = 6.4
